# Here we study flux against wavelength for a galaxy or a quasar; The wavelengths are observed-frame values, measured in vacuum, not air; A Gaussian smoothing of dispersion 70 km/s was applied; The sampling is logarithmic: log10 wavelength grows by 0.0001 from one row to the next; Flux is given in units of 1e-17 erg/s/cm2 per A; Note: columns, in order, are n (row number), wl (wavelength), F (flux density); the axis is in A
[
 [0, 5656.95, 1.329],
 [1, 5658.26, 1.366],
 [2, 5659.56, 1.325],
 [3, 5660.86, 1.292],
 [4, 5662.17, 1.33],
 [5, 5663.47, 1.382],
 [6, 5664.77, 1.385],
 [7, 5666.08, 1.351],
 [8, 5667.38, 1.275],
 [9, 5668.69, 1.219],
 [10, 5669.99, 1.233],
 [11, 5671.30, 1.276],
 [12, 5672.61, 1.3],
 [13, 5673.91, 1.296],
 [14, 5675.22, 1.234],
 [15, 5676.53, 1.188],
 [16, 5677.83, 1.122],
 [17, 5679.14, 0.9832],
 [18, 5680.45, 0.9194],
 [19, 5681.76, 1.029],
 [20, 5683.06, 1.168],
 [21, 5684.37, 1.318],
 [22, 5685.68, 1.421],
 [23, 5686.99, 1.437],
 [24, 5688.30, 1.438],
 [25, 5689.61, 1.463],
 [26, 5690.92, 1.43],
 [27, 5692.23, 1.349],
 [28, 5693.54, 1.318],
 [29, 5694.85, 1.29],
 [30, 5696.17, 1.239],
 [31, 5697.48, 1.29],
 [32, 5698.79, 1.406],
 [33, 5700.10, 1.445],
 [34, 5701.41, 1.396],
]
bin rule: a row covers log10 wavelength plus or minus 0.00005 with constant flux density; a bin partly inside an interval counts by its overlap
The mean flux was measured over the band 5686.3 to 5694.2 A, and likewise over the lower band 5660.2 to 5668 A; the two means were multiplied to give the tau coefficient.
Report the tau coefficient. 1.88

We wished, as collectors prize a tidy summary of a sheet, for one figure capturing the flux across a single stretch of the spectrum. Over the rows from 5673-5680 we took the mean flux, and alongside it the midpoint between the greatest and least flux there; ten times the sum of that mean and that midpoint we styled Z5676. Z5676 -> 23.0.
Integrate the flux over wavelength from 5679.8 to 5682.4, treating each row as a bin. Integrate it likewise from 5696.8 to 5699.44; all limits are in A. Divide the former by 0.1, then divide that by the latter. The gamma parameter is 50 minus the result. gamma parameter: 43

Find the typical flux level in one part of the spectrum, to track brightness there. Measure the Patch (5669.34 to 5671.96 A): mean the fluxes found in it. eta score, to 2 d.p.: 1.25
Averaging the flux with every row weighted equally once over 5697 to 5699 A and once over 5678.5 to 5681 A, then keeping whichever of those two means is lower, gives 1.0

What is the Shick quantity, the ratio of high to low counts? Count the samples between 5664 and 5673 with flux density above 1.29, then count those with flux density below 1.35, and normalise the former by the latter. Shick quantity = 0.6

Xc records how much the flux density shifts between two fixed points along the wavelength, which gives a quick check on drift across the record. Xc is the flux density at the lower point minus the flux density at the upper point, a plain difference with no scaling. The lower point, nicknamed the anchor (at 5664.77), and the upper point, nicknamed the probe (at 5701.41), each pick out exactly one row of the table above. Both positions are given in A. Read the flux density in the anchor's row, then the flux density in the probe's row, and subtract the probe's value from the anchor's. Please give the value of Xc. -0.01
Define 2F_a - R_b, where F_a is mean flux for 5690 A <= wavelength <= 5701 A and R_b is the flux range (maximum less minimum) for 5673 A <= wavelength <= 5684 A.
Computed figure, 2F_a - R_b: 2.3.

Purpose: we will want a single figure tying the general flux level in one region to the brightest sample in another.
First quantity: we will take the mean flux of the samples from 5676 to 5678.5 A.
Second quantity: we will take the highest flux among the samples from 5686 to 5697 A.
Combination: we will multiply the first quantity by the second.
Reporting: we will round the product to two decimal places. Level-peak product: 1.69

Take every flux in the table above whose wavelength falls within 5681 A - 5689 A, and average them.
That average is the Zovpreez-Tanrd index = 1.30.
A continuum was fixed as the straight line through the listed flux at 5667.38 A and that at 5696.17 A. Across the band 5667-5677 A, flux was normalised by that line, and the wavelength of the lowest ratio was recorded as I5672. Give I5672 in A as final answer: 5676.53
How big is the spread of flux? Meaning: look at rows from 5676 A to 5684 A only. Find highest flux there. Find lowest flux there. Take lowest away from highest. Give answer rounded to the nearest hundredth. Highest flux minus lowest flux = 0.27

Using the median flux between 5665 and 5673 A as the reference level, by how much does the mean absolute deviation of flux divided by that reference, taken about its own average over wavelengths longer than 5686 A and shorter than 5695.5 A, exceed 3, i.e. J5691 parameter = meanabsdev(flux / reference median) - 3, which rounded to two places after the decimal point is -2.95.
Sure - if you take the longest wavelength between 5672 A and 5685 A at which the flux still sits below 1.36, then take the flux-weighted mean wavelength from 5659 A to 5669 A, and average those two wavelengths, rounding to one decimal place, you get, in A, 5674.2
